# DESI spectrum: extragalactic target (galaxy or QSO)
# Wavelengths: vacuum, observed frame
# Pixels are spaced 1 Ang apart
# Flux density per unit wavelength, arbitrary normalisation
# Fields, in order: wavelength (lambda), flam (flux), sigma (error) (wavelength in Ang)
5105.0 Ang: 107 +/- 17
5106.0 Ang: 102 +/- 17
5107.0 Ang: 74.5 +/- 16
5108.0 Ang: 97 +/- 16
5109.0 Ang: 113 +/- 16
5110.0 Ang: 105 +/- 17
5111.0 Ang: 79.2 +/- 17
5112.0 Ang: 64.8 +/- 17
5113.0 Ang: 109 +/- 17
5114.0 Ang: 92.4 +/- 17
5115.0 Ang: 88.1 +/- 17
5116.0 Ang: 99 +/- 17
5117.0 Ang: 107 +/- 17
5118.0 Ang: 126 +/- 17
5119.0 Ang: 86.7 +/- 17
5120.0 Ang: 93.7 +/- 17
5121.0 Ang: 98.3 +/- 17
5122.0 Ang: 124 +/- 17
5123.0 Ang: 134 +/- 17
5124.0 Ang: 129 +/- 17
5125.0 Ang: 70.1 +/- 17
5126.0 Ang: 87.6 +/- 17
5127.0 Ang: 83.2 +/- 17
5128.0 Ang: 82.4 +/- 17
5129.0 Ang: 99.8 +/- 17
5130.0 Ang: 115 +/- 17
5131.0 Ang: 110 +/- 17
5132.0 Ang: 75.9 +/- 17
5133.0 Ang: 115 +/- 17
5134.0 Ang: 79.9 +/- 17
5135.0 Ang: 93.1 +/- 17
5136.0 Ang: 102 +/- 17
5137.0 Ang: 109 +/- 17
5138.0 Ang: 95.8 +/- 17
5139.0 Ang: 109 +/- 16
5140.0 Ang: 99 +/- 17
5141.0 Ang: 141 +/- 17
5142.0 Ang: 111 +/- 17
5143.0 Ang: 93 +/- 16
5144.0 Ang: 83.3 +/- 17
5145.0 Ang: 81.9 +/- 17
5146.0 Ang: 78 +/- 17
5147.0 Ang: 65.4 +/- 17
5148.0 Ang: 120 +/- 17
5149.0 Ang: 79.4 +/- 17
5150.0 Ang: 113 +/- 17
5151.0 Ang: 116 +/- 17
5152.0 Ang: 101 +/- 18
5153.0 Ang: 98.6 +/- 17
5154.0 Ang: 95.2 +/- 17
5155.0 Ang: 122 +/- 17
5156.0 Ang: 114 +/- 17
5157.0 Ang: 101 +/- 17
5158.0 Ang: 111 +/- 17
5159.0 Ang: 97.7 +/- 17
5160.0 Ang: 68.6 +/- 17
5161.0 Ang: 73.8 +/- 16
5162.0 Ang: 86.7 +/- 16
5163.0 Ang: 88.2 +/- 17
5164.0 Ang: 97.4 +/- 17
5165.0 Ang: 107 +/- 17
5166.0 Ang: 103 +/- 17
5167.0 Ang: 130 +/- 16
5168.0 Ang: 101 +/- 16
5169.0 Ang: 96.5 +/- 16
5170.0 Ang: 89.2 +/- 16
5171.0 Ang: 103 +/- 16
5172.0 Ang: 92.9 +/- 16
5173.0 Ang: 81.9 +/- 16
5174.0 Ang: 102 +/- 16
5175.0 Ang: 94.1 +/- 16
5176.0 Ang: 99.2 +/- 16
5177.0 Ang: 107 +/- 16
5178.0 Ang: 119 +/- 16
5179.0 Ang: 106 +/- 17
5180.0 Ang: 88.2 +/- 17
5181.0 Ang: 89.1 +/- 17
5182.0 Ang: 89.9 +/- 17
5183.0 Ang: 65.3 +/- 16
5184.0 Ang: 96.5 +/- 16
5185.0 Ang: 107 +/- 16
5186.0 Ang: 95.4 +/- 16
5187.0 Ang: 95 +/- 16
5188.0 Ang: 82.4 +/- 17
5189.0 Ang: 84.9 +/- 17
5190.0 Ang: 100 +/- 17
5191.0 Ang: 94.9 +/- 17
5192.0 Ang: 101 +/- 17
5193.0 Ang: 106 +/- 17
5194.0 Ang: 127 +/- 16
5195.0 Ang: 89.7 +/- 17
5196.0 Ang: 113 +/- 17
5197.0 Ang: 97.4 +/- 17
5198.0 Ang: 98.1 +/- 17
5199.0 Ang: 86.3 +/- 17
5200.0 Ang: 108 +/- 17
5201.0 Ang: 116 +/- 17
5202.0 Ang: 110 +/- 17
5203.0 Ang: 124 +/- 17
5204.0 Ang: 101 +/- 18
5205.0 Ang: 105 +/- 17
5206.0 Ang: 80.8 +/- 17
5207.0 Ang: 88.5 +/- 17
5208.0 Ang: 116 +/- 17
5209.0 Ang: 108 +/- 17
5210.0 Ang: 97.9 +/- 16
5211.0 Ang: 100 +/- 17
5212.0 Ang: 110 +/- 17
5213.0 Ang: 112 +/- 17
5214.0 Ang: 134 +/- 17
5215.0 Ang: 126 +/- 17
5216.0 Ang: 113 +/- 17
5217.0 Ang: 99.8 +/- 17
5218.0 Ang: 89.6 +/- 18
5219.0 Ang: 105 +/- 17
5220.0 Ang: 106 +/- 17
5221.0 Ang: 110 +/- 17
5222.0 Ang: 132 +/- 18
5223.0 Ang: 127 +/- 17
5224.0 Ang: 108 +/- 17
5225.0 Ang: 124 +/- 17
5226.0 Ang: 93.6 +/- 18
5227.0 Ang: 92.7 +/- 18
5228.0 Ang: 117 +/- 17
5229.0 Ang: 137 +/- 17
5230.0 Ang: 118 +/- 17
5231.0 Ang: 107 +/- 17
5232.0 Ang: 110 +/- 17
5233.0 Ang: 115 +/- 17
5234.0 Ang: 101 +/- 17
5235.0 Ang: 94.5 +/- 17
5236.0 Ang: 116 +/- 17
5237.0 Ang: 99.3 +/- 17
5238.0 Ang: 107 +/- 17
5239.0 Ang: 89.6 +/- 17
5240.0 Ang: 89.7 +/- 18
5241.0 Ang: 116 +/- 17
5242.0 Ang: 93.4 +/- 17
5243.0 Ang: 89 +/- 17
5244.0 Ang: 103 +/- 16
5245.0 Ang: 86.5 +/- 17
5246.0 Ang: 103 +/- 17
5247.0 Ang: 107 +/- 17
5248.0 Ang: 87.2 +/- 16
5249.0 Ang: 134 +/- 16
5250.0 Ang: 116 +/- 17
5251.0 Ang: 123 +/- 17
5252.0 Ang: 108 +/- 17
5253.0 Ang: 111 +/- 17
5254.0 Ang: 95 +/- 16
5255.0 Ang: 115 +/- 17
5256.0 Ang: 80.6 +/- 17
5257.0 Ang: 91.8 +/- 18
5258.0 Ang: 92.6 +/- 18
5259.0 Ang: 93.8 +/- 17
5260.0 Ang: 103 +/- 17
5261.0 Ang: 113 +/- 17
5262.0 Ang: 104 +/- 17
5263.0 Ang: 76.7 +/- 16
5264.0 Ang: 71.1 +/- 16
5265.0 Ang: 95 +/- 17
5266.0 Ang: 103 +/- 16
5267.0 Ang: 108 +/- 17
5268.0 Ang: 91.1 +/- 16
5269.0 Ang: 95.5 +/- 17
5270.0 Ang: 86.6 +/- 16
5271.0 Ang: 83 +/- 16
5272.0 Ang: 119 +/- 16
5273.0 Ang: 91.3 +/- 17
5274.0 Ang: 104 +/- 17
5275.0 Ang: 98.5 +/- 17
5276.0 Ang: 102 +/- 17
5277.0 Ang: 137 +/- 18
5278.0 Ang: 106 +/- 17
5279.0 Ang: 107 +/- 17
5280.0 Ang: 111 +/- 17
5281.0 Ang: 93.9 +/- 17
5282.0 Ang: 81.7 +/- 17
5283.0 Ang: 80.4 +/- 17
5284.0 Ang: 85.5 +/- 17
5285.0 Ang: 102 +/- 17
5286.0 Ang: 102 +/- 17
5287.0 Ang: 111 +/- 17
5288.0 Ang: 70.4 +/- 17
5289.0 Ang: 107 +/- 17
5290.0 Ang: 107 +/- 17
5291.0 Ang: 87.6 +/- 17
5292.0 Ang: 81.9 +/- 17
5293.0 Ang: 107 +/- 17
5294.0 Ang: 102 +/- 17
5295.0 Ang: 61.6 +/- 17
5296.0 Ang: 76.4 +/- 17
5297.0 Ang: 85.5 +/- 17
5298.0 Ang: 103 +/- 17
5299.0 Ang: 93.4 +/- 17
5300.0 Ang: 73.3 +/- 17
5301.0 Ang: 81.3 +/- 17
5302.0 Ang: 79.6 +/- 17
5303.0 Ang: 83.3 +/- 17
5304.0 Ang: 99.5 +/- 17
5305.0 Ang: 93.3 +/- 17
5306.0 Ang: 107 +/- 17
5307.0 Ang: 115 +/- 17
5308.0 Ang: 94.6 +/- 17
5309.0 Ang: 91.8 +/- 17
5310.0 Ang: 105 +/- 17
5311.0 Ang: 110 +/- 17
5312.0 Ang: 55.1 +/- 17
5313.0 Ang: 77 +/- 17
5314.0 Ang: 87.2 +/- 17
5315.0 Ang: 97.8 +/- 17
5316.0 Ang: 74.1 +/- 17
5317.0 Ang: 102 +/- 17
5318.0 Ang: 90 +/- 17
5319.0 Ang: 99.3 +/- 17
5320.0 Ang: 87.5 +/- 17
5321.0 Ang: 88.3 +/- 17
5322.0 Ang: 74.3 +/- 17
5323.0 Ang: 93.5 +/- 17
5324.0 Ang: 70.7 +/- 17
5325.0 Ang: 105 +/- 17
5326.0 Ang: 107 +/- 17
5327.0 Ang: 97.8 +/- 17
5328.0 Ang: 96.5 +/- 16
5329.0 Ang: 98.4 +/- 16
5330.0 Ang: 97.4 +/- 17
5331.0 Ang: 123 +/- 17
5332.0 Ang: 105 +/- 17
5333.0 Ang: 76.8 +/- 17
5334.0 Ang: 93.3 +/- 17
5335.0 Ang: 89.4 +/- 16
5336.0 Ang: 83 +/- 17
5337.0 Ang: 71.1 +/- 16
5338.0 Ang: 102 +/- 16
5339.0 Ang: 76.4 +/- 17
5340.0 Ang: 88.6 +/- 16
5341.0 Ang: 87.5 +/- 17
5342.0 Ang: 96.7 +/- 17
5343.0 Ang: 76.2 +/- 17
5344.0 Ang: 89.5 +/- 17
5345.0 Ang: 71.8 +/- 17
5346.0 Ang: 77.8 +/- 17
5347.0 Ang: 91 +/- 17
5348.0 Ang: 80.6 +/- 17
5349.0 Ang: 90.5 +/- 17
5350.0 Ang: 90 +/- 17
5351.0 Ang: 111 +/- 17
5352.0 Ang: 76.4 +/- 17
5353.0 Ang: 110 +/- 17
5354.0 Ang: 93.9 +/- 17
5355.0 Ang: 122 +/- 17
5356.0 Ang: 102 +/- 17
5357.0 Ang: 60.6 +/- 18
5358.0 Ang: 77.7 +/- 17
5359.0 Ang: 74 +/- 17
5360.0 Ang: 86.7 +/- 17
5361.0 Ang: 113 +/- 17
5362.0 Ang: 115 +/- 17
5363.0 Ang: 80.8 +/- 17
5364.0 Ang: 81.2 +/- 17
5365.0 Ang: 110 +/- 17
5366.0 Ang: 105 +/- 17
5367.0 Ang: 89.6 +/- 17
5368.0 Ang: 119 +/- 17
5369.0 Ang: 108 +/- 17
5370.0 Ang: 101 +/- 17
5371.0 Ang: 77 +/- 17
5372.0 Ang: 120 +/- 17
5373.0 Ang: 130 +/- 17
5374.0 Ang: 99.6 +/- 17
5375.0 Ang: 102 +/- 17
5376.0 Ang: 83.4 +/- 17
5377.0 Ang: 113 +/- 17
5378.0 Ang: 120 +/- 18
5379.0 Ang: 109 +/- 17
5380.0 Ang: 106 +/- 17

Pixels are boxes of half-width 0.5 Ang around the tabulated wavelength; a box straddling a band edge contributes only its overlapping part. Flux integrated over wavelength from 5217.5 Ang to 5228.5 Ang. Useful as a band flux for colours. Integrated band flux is 1205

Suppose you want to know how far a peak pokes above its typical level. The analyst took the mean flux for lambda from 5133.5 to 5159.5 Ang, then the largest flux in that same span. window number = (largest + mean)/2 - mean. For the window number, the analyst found 20.3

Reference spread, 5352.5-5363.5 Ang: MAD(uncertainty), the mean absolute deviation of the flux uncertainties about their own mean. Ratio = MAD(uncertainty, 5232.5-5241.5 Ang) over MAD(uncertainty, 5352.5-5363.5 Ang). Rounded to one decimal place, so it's 1.2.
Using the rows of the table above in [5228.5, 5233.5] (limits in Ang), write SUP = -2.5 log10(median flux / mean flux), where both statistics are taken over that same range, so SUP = 0.02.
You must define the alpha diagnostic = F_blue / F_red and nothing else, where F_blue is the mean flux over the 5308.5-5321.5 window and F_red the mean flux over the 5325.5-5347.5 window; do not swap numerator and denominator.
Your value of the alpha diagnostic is 0.99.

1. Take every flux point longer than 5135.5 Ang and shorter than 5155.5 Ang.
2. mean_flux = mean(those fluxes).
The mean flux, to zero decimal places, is 101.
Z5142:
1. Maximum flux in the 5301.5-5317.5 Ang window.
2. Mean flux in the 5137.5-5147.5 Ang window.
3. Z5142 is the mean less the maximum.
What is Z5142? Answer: -19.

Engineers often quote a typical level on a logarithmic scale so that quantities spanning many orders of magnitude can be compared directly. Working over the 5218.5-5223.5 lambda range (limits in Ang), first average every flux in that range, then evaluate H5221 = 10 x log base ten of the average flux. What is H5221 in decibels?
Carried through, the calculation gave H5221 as 20.6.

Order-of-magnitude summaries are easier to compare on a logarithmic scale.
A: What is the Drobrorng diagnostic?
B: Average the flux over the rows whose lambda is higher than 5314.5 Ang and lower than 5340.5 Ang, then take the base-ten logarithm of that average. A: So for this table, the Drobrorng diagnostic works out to 1.96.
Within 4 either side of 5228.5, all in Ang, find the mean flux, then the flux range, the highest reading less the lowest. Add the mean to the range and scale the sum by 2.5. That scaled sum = 392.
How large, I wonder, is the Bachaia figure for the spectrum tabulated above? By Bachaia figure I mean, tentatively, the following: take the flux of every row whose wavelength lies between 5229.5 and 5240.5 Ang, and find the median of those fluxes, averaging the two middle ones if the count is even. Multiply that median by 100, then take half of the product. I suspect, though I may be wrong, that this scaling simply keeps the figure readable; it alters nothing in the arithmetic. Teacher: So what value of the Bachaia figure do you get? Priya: 5350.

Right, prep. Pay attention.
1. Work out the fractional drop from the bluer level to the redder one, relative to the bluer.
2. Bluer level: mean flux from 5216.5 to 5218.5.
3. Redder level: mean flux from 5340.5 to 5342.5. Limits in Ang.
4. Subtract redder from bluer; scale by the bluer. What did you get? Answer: 0.027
